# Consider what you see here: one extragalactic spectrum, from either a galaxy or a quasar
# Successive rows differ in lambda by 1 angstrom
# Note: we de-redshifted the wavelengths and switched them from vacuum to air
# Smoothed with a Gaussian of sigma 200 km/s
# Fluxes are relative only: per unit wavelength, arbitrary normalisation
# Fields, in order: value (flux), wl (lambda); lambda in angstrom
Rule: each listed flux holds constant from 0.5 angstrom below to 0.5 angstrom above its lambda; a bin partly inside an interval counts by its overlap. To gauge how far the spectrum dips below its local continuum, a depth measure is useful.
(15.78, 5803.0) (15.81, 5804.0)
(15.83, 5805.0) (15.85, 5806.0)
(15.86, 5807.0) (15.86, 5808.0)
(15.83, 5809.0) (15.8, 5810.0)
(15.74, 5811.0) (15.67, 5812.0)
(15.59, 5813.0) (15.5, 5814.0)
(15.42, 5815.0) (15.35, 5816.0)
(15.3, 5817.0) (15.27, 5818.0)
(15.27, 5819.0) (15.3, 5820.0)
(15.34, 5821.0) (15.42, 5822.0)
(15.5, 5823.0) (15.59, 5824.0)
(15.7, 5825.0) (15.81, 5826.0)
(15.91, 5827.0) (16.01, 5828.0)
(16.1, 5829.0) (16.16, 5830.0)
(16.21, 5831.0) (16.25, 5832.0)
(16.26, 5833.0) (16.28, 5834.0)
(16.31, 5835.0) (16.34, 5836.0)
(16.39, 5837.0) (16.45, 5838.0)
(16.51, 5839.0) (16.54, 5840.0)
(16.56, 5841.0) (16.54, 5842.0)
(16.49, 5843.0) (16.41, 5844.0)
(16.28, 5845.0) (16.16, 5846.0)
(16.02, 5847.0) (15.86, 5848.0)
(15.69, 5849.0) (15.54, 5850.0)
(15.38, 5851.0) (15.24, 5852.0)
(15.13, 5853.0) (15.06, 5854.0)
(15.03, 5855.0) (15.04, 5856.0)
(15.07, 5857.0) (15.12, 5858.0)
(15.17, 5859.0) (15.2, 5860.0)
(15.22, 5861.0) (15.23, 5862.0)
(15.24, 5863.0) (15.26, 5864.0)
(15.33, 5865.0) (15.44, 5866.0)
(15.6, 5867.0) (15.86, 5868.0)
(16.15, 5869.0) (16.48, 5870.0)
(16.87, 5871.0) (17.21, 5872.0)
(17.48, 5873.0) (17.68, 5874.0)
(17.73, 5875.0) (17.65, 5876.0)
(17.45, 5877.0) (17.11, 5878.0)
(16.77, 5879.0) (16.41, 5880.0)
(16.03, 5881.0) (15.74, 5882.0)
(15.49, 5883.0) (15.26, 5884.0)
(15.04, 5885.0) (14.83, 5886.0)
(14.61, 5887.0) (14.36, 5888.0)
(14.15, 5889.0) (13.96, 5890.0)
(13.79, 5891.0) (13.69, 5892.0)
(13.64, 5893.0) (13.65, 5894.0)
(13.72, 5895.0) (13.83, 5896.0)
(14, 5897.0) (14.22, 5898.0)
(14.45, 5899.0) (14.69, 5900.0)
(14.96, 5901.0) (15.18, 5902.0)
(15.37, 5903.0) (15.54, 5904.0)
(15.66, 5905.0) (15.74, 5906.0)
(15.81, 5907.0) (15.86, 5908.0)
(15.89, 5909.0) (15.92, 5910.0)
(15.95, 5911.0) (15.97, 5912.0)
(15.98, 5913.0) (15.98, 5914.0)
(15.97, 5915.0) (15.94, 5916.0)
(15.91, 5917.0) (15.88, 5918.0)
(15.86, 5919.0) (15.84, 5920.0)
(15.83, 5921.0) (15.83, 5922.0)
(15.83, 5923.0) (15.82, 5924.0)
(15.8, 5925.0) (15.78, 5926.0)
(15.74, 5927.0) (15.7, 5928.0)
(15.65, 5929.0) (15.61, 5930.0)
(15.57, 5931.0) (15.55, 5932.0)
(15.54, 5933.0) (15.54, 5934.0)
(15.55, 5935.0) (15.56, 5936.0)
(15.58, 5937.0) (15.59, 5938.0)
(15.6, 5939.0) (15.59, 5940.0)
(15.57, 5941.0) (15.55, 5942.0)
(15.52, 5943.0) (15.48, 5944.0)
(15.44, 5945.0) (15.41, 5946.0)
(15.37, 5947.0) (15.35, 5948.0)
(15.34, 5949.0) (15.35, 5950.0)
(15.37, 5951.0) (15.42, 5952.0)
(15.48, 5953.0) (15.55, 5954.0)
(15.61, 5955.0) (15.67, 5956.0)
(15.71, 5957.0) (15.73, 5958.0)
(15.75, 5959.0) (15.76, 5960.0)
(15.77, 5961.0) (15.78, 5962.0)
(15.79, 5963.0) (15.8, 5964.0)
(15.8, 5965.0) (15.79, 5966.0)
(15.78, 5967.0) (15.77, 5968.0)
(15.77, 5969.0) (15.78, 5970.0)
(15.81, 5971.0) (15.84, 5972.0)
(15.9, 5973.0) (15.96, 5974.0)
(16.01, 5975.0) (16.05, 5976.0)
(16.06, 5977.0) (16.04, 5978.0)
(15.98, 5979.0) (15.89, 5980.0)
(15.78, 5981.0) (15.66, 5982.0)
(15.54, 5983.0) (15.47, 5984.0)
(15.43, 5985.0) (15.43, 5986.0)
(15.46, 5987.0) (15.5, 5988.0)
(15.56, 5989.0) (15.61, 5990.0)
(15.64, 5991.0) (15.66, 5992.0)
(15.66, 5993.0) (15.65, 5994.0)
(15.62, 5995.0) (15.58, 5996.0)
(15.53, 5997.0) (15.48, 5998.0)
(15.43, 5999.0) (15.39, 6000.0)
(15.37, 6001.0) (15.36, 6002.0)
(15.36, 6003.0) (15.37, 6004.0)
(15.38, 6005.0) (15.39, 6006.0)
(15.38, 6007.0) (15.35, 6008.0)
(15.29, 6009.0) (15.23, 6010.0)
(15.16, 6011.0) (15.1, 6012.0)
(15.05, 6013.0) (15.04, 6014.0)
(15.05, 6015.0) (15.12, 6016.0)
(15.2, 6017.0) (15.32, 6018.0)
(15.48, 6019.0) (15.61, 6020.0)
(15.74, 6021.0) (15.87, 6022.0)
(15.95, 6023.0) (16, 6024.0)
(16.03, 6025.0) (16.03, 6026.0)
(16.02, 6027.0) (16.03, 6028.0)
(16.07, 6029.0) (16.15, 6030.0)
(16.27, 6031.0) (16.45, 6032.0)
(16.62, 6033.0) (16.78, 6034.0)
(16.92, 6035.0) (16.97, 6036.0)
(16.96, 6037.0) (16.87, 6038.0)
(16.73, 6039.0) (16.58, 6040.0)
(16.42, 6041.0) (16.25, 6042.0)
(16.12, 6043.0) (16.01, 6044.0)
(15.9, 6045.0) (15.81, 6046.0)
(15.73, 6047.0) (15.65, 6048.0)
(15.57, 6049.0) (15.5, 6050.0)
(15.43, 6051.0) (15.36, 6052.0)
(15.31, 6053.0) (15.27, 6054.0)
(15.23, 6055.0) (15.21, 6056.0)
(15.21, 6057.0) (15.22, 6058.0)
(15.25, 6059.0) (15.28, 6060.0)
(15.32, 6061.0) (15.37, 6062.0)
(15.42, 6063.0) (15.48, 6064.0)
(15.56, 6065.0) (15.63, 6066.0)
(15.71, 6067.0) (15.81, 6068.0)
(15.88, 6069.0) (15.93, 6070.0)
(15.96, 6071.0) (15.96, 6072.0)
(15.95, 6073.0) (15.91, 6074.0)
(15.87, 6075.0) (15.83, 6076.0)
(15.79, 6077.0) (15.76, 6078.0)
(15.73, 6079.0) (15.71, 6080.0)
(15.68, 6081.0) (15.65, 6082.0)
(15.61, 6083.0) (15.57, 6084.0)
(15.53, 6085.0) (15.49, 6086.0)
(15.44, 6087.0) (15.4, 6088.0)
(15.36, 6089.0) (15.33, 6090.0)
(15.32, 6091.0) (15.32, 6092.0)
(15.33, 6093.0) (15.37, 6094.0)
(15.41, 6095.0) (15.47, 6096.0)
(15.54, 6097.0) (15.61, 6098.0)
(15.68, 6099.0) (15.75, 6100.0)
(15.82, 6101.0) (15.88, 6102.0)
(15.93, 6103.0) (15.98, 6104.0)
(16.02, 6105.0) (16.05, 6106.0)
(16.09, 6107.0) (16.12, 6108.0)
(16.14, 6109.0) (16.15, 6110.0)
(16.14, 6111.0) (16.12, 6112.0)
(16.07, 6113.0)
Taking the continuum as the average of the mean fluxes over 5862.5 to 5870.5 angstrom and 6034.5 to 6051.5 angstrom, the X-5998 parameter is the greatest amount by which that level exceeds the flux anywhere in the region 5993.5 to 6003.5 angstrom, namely 0.58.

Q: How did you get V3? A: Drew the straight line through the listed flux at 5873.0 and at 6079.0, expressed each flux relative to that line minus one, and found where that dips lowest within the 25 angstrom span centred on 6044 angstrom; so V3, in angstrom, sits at 6056.0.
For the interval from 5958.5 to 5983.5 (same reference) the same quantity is 5983.0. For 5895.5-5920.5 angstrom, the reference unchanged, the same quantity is 5896.0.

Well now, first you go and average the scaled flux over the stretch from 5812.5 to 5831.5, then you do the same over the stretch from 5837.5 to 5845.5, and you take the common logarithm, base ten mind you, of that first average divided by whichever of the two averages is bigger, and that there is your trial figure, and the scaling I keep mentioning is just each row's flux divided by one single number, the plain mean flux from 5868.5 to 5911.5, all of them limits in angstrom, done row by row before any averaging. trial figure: -0.023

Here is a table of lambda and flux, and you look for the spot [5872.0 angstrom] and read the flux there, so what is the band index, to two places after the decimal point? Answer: 17.21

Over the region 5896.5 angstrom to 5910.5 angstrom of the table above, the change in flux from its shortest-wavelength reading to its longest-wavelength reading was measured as 1.9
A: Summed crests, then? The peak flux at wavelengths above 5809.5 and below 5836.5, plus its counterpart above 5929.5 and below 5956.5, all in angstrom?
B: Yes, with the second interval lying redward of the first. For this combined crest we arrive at 32.0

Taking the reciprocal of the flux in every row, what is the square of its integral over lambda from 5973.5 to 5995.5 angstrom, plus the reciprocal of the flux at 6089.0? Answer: 2.03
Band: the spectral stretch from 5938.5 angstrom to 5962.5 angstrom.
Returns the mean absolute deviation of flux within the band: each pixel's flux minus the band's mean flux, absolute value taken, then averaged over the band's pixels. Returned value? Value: 0.126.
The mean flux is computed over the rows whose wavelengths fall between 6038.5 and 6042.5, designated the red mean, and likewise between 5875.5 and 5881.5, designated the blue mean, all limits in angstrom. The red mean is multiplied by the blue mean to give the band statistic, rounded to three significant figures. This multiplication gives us 279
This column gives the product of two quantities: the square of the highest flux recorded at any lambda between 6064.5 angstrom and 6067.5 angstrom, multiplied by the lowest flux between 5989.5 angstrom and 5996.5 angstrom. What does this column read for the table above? 3845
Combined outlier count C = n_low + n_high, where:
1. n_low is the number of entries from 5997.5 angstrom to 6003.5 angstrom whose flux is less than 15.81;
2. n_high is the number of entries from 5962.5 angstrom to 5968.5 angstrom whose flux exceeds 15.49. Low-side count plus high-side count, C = 12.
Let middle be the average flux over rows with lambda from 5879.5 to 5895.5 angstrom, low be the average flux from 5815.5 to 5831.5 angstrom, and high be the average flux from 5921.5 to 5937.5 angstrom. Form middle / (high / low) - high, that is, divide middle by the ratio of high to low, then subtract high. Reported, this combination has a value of -1.0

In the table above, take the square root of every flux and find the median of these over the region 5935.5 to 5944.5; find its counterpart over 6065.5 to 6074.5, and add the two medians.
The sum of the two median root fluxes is 7.93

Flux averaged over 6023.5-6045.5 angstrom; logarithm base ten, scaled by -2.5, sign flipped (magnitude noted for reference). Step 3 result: 3.04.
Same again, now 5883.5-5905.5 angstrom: 2.90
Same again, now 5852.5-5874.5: 2.99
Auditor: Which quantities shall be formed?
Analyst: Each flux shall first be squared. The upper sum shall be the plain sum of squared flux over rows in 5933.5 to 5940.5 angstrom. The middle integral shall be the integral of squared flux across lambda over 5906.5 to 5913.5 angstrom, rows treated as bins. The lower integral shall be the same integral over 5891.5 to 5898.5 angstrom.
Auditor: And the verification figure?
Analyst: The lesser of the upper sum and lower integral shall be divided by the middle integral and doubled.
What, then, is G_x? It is 1.51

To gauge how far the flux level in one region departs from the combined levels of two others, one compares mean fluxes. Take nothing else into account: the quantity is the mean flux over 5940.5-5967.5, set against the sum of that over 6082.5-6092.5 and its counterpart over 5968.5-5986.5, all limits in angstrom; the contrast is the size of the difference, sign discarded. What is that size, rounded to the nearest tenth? 15.6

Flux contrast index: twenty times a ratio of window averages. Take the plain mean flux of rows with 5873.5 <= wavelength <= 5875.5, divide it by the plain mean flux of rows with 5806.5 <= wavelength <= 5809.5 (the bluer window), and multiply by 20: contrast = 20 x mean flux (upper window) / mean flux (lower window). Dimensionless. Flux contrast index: 22.3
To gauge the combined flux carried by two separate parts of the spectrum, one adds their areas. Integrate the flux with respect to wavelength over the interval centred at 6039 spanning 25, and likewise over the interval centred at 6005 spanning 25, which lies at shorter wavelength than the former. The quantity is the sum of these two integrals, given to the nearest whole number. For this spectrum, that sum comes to 789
